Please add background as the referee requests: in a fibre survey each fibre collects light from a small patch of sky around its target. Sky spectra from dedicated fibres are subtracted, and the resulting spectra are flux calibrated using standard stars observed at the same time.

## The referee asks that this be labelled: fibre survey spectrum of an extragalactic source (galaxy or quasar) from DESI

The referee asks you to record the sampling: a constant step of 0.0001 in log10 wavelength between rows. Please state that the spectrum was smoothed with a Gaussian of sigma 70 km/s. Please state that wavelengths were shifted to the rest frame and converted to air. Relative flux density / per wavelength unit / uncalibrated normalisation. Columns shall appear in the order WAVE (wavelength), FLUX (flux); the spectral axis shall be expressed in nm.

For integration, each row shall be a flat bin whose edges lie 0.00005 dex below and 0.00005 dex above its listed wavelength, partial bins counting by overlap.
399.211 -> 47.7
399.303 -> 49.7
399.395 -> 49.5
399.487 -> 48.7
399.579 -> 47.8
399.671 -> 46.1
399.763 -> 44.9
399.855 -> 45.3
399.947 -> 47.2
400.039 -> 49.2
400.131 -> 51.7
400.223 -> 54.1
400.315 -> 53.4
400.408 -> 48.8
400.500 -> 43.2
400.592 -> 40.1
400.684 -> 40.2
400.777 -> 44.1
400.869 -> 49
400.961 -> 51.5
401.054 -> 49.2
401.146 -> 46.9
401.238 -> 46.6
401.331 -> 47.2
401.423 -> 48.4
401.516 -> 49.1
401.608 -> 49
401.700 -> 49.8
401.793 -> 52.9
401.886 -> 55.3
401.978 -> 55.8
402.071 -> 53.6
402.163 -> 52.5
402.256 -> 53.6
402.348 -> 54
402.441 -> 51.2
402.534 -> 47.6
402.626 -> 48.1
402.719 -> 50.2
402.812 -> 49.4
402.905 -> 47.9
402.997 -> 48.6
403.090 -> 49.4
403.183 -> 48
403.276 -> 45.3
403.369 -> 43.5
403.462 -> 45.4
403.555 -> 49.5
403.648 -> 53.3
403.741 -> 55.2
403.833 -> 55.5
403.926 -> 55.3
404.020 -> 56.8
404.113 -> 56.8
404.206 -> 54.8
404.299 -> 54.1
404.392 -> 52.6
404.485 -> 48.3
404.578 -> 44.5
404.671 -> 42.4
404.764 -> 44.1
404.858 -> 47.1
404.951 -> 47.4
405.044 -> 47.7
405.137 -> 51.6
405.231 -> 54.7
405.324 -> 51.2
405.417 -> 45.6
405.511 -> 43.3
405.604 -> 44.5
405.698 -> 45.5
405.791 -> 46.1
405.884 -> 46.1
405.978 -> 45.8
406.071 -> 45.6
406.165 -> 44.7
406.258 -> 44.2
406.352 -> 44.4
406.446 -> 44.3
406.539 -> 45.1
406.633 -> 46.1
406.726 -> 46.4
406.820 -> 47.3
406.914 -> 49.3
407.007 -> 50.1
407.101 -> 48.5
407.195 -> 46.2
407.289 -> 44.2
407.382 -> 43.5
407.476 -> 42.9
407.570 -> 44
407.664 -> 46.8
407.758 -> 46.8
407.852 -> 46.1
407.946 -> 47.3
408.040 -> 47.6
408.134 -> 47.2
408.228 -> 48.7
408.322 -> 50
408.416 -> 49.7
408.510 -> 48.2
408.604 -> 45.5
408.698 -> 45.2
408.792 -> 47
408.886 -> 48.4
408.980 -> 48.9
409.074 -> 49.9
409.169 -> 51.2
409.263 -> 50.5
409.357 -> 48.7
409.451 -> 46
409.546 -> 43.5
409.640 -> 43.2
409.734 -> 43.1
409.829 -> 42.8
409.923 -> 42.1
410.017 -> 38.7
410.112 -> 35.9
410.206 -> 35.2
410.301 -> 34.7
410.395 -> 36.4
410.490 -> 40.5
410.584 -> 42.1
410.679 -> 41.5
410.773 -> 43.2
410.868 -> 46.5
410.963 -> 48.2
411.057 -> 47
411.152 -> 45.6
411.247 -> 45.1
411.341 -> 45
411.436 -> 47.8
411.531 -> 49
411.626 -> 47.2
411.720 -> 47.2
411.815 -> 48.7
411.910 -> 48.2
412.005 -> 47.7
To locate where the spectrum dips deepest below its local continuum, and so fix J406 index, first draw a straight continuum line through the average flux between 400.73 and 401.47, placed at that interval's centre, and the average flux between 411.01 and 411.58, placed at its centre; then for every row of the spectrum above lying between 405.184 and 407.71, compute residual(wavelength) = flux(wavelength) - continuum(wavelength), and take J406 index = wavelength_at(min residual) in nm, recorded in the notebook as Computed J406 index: 407.476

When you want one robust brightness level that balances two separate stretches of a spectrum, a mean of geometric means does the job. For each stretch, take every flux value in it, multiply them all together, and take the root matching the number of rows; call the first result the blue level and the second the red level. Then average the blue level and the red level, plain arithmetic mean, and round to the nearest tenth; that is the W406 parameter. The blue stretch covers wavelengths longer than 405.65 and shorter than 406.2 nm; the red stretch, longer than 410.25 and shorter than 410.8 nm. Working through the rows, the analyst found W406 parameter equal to 42.6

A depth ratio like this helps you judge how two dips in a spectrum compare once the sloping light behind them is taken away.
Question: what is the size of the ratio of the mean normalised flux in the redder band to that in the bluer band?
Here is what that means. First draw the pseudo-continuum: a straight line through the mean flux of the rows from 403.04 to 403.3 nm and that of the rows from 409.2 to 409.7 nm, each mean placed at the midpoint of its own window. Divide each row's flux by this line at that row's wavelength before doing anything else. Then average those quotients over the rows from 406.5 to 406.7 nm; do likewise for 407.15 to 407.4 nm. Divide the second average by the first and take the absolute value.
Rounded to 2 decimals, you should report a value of 0.98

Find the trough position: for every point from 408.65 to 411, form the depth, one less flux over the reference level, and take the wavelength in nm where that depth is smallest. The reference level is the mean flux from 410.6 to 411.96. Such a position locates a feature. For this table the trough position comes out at 409.169 nm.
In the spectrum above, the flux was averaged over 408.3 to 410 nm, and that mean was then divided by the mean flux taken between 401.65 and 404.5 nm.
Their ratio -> 0.91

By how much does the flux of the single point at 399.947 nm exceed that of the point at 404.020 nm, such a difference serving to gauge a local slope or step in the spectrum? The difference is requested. -9.6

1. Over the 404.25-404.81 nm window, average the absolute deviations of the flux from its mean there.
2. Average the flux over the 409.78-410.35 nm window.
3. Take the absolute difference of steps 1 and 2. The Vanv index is 34.2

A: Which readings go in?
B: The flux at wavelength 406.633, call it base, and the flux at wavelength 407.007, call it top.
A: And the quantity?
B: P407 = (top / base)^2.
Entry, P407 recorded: 1.2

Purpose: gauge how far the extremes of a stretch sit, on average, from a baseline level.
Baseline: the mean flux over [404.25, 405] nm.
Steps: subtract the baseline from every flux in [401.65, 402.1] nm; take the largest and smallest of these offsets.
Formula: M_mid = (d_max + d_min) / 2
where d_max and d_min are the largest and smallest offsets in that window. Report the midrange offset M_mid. 5.2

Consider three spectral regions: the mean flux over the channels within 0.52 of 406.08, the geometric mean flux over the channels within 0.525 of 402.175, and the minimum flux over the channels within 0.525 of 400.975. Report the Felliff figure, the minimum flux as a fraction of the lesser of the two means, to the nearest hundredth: 0.89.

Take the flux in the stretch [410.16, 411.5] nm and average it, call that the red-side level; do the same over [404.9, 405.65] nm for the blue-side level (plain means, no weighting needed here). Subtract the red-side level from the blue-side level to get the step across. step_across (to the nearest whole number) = 5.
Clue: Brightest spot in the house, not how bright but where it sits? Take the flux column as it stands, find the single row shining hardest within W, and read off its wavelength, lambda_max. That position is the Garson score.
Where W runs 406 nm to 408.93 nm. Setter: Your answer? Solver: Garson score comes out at 407.007 nm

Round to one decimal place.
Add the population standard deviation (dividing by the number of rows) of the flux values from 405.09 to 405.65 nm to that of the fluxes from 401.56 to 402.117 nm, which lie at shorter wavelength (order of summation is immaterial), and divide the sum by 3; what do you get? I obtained 2.3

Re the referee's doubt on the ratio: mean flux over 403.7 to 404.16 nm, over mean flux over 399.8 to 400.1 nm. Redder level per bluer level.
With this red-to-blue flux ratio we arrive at 1.18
